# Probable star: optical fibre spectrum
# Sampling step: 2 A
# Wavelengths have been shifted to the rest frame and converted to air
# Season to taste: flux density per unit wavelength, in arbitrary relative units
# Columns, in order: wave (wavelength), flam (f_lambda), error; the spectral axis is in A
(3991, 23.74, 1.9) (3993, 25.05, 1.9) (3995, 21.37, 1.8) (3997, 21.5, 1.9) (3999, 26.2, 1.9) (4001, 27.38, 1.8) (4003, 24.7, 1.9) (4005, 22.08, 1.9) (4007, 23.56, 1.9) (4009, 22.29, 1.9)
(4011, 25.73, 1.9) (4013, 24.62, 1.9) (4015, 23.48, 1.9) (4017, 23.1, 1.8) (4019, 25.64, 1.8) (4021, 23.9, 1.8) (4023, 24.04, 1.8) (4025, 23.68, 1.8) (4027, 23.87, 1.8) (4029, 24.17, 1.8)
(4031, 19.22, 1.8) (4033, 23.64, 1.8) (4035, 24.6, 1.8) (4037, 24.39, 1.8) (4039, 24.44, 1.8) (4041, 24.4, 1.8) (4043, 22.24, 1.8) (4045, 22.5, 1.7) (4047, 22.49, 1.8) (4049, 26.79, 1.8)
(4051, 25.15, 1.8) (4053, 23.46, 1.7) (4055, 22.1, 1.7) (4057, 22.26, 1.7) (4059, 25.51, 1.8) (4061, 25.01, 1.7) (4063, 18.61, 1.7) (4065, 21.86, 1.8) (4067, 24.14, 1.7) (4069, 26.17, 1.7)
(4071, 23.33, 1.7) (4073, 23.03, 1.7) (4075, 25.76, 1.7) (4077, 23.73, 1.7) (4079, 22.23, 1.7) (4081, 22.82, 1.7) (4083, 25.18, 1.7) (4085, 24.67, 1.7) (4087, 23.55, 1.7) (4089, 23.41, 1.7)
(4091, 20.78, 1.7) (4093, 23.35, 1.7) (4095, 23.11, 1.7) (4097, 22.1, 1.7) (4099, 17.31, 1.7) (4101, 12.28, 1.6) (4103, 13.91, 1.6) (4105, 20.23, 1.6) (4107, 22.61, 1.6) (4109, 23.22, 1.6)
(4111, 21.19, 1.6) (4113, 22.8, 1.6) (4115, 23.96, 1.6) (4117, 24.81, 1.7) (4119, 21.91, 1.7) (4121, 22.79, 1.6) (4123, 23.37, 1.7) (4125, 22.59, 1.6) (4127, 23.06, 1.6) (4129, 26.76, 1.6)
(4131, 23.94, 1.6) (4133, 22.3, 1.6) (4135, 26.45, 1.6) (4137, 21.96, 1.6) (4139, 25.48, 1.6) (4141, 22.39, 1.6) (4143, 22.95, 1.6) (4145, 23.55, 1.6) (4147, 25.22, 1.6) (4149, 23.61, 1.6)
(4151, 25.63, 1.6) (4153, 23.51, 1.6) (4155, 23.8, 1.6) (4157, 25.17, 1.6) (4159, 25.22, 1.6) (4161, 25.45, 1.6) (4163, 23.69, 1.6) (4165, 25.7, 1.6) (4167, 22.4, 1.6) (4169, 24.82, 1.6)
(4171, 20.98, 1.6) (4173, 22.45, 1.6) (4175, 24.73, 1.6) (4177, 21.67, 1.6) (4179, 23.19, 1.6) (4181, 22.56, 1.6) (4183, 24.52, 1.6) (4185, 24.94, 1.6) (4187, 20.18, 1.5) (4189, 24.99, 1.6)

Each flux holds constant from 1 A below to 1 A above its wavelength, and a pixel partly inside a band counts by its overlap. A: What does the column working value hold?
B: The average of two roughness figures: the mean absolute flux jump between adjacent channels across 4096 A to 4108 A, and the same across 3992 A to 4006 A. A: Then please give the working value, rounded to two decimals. 3.26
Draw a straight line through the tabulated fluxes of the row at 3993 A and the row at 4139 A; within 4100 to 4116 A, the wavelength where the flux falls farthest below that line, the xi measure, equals 4101 A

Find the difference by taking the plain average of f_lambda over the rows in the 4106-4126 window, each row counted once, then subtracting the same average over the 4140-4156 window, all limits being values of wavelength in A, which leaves -0.9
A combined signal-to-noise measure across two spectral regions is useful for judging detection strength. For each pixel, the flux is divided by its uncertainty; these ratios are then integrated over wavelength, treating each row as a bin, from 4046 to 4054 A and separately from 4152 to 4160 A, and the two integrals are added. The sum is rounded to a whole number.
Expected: 232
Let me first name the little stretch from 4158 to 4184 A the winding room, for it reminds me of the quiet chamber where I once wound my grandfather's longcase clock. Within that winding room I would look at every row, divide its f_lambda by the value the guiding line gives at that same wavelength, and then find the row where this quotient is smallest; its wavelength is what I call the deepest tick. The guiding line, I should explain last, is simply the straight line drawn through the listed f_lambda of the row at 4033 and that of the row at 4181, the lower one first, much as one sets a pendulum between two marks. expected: 4171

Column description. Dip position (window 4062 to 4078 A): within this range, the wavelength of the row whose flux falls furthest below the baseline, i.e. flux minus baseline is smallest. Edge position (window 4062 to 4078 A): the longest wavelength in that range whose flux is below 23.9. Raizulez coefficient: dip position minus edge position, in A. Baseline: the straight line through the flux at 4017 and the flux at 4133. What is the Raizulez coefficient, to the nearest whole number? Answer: -14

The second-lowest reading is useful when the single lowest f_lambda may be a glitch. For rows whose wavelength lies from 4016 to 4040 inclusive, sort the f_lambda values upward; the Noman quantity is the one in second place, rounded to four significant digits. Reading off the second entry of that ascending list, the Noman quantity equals 23.10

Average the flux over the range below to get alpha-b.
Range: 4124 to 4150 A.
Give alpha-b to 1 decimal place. 23.9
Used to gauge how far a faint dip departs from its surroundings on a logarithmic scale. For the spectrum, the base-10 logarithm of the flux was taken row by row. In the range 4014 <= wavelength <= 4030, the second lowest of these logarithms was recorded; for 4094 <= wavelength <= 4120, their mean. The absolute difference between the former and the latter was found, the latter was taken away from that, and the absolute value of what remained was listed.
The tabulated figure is 1.25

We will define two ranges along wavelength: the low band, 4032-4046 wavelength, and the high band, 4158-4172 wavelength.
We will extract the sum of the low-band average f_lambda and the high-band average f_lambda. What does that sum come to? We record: 47.8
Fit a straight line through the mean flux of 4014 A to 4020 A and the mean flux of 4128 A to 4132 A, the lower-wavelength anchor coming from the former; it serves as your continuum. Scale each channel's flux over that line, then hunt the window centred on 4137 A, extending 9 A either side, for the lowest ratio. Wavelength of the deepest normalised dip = 4137 A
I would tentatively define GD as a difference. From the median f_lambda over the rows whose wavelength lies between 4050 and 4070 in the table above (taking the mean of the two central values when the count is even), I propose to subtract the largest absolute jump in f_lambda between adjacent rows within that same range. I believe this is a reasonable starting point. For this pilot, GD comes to 17.4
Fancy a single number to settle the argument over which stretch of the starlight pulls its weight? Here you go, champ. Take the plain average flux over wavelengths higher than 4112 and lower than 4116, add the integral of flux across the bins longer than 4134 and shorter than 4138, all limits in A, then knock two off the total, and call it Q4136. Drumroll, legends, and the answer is 118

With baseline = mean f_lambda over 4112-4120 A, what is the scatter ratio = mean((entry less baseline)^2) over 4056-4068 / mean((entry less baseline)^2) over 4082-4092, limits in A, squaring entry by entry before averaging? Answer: 2.4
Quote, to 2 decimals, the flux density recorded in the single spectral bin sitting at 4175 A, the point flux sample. 24.73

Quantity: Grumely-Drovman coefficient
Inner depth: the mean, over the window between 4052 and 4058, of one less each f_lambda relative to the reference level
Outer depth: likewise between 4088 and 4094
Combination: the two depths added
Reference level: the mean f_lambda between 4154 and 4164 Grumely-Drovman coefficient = 0.17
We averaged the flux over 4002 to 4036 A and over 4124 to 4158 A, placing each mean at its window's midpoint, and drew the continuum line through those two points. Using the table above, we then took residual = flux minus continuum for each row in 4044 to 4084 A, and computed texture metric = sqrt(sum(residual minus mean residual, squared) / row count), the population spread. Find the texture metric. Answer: 1.86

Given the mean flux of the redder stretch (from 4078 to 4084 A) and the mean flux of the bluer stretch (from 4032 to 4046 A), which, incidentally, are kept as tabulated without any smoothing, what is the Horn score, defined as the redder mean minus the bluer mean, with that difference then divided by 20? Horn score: -0.017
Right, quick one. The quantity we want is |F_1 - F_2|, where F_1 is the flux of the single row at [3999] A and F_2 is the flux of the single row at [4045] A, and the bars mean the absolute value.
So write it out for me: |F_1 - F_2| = 3.7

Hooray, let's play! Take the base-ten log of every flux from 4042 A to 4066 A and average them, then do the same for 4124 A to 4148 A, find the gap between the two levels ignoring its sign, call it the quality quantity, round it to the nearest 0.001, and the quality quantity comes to 0.014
